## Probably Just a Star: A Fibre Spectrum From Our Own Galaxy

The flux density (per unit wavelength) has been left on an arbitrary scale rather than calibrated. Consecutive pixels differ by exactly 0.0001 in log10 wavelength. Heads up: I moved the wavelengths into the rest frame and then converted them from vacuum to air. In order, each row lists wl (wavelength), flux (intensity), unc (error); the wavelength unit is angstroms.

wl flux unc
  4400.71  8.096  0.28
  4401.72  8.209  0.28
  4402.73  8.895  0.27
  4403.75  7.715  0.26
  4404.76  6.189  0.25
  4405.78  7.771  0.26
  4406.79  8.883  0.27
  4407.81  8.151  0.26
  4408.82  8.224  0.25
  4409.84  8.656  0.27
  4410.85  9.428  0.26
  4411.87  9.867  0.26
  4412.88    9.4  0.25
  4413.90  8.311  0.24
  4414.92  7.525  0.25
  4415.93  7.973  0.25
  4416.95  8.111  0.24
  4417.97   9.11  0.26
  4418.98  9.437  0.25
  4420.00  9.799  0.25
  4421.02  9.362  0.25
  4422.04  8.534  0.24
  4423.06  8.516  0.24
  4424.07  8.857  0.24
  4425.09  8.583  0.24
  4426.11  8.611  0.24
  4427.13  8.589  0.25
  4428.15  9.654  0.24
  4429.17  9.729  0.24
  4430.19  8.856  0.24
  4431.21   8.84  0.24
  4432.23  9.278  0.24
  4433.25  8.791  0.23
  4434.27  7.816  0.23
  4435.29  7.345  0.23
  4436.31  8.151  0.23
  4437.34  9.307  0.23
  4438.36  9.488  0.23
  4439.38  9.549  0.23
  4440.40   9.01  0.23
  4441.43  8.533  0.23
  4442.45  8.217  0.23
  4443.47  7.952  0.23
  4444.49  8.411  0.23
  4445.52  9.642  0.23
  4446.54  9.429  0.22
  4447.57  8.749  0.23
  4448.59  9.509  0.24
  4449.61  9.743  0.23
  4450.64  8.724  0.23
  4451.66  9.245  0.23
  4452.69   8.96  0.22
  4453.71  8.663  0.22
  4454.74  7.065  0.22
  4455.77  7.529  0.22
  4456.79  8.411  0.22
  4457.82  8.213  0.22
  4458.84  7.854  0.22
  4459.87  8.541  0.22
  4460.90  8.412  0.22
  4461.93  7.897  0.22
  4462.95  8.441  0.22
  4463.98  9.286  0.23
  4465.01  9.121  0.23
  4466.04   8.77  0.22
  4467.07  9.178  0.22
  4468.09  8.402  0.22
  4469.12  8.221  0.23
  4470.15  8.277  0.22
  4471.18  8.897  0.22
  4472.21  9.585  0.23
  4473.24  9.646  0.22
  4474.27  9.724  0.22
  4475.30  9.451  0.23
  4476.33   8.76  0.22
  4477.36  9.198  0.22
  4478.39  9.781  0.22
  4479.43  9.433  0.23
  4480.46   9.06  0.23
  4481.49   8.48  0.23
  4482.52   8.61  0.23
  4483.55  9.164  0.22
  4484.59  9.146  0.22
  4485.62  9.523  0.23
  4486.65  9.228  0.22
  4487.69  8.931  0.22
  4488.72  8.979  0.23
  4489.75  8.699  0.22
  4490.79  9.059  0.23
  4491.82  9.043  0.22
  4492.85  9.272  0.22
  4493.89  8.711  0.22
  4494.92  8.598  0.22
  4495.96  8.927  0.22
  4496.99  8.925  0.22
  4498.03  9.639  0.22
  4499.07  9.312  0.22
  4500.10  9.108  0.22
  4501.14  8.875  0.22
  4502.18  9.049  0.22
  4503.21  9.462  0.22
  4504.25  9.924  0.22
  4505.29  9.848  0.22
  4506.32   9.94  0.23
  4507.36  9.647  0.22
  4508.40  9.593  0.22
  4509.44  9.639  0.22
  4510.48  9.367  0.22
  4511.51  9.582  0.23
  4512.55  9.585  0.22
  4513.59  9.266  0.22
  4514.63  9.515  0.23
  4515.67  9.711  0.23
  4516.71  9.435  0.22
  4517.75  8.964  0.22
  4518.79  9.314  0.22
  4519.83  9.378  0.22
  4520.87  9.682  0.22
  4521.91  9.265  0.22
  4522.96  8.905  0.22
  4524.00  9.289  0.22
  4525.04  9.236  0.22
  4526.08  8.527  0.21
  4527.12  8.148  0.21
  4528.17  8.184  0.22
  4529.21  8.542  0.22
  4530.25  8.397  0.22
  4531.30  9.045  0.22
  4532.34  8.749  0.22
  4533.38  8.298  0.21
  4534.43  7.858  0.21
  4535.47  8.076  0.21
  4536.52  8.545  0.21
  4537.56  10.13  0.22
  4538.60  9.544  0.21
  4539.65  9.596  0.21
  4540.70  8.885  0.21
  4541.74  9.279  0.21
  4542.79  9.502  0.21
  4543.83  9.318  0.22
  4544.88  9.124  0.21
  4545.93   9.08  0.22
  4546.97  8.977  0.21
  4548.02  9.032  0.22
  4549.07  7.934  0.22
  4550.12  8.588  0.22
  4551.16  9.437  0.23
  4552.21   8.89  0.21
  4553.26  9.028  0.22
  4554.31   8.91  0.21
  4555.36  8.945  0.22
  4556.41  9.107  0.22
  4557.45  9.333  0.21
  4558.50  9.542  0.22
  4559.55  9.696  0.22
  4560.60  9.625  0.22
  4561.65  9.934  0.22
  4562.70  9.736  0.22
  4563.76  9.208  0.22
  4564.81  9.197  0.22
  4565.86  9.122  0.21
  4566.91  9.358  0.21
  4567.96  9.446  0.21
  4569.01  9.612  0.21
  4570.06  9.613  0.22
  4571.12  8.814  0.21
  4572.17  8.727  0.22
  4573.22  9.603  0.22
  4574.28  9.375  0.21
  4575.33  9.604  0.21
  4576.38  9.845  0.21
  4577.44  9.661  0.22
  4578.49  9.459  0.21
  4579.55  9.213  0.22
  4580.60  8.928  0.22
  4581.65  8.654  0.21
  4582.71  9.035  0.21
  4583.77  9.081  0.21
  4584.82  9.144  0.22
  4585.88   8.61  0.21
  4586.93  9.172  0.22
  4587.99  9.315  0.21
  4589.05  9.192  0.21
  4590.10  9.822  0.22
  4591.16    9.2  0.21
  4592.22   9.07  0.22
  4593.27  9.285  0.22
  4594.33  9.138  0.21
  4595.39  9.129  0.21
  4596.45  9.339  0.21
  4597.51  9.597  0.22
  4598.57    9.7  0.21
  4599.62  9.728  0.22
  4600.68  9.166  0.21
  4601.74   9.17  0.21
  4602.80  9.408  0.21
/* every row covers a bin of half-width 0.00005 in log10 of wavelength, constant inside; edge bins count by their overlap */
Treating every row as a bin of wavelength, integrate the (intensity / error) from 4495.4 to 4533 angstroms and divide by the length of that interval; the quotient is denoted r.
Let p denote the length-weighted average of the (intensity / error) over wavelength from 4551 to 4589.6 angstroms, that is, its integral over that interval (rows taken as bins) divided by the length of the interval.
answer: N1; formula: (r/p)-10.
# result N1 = -9.03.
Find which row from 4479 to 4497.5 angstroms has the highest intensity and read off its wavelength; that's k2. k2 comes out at 4485.62 angstroms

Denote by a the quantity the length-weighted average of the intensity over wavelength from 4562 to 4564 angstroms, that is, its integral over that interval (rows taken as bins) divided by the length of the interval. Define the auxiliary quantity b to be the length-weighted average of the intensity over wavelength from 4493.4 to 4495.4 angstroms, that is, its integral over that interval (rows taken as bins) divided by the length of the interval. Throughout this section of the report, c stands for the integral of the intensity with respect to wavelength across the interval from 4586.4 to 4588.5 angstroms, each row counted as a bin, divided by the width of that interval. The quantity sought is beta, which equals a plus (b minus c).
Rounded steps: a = 9.5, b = 8.7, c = 9.3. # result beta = 8.9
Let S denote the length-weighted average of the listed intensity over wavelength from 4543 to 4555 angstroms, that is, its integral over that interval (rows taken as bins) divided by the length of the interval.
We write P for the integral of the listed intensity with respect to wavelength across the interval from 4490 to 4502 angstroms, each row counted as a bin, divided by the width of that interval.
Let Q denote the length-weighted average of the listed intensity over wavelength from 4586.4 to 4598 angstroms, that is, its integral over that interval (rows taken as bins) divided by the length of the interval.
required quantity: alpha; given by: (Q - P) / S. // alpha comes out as 0.030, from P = 9.03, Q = 9.3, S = 9.0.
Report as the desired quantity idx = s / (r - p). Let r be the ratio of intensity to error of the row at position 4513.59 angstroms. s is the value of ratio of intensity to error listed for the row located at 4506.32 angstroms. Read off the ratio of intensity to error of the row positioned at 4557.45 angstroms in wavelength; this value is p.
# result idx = -19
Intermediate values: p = 44.4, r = 42.1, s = 43.2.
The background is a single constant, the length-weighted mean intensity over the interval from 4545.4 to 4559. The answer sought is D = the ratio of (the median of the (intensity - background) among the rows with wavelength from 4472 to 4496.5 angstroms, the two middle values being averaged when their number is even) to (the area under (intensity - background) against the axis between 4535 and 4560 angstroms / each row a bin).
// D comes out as 0.04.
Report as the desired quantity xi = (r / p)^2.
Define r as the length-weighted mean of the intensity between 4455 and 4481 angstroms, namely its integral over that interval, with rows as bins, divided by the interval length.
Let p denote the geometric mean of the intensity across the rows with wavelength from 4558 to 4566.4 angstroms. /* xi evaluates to 0.85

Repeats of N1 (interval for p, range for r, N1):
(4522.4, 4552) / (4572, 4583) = -8.94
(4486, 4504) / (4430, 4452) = -9.07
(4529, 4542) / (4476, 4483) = -9.03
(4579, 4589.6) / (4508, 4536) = -9.03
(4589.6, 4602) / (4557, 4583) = -9.00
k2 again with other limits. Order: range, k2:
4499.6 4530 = 4506.32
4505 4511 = 4506.32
